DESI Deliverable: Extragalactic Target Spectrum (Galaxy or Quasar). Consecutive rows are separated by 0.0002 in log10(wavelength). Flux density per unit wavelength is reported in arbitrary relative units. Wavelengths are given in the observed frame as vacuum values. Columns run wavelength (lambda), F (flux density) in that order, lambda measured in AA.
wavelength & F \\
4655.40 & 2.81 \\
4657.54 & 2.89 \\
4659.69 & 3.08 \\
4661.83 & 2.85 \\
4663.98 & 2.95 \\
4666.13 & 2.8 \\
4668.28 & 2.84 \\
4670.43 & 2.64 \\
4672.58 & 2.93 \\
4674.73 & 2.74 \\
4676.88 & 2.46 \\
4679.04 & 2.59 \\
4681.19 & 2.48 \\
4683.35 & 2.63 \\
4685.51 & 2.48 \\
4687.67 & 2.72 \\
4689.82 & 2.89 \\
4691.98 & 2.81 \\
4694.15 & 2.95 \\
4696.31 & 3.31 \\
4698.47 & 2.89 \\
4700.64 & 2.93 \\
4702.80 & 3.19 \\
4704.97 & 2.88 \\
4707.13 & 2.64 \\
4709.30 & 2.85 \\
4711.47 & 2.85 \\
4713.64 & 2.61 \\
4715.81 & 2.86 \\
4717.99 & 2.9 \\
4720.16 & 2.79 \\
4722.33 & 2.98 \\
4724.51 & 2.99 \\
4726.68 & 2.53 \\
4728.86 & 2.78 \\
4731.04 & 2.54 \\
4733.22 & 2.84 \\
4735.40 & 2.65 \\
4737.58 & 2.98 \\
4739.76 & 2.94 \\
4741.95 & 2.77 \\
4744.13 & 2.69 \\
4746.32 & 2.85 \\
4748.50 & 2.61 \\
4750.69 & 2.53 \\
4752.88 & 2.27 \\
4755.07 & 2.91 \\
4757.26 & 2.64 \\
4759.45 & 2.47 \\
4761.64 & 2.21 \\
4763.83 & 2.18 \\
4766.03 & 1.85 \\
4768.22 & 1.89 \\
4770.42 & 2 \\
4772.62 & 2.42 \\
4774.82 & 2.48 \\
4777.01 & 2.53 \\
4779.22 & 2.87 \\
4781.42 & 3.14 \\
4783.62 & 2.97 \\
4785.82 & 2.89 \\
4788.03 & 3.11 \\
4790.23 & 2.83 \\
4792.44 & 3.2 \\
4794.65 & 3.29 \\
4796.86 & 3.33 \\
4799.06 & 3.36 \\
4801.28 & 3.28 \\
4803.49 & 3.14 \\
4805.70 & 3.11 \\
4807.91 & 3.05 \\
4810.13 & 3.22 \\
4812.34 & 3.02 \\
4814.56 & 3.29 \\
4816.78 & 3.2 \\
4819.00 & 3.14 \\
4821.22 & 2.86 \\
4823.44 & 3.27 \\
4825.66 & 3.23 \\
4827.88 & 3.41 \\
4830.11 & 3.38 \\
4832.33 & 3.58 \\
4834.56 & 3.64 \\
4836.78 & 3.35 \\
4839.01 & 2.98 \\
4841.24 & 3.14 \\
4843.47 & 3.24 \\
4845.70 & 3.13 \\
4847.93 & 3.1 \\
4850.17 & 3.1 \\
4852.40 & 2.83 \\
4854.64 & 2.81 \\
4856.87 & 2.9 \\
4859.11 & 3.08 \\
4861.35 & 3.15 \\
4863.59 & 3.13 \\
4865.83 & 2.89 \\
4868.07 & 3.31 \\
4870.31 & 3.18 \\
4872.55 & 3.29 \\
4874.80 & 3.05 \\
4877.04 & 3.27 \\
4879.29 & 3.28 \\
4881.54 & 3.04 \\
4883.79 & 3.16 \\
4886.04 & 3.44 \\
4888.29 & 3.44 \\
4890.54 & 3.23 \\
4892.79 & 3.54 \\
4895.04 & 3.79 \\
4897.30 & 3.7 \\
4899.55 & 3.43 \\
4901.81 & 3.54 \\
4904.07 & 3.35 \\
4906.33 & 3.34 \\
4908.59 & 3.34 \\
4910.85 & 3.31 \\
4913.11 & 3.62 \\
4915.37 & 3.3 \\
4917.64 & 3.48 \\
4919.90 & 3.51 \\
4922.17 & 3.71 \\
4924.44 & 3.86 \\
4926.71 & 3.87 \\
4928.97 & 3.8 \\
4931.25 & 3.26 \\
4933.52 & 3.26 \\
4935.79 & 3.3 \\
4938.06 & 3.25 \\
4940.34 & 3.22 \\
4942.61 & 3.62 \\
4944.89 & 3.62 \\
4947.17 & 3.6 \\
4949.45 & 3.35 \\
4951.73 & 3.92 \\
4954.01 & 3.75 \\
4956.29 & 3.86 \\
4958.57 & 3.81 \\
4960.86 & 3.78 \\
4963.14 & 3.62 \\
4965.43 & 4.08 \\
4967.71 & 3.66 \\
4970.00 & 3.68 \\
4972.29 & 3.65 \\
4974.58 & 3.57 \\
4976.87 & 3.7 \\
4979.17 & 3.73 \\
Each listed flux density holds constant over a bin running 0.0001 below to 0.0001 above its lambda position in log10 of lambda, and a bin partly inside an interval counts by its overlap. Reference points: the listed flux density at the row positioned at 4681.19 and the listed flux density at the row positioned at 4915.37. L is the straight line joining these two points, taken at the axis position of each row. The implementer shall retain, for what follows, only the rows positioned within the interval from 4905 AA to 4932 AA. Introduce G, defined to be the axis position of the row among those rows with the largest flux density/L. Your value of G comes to 4926.71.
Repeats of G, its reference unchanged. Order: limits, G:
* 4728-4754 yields 4737.58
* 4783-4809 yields 4799.06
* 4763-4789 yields 4781.42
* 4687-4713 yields 4696.31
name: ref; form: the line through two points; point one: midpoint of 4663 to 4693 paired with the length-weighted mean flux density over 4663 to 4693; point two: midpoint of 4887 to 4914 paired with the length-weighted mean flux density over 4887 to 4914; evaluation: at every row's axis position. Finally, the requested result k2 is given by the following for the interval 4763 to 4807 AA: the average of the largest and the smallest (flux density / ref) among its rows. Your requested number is 0.845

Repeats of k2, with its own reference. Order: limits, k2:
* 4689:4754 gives 0.979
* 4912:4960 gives 0.991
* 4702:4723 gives 1.031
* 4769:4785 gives 0.843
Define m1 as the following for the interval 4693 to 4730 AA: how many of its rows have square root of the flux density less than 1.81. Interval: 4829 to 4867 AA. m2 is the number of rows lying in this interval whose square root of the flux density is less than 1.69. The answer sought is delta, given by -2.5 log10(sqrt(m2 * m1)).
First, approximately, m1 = 16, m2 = 2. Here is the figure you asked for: -1.9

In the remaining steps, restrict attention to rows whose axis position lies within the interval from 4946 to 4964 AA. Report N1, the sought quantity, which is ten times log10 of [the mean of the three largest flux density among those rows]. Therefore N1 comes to 5.9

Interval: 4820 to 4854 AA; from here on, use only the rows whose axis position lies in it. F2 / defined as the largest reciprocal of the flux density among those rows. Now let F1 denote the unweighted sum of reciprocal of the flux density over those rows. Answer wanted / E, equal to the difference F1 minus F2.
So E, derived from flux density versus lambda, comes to 4.3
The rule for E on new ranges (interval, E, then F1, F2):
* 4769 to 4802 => 4.8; 5.3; 0.50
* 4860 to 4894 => 4.3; 4.7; 0.35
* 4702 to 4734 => 5.0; 5.3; 0.40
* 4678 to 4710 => 5.0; 5.4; 0.40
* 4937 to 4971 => 3.8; 4.1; 0.31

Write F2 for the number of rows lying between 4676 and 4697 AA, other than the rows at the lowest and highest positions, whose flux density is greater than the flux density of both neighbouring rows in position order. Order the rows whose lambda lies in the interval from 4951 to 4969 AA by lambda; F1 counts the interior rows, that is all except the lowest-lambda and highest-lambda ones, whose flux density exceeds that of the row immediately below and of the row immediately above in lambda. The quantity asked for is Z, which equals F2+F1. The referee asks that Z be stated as 5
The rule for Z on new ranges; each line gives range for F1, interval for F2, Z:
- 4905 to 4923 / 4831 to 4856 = 3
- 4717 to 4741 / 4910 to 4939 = 7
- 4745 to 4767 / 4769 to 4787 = 2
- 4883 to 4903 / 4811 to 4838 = 5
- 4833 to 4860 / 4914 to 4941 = 3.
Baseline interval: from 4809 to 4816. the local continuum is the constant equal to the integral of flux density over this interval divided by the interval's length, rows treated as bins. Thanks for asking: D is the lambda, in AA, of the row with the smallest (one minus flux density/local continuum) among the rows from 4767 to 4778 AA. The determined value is 4777.01 AA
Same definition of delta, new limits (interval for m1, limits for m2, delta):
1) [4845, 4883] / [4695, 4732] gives -2.6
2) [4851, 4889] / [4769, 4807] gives -2.2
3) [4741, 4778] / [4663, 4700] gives -2.8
